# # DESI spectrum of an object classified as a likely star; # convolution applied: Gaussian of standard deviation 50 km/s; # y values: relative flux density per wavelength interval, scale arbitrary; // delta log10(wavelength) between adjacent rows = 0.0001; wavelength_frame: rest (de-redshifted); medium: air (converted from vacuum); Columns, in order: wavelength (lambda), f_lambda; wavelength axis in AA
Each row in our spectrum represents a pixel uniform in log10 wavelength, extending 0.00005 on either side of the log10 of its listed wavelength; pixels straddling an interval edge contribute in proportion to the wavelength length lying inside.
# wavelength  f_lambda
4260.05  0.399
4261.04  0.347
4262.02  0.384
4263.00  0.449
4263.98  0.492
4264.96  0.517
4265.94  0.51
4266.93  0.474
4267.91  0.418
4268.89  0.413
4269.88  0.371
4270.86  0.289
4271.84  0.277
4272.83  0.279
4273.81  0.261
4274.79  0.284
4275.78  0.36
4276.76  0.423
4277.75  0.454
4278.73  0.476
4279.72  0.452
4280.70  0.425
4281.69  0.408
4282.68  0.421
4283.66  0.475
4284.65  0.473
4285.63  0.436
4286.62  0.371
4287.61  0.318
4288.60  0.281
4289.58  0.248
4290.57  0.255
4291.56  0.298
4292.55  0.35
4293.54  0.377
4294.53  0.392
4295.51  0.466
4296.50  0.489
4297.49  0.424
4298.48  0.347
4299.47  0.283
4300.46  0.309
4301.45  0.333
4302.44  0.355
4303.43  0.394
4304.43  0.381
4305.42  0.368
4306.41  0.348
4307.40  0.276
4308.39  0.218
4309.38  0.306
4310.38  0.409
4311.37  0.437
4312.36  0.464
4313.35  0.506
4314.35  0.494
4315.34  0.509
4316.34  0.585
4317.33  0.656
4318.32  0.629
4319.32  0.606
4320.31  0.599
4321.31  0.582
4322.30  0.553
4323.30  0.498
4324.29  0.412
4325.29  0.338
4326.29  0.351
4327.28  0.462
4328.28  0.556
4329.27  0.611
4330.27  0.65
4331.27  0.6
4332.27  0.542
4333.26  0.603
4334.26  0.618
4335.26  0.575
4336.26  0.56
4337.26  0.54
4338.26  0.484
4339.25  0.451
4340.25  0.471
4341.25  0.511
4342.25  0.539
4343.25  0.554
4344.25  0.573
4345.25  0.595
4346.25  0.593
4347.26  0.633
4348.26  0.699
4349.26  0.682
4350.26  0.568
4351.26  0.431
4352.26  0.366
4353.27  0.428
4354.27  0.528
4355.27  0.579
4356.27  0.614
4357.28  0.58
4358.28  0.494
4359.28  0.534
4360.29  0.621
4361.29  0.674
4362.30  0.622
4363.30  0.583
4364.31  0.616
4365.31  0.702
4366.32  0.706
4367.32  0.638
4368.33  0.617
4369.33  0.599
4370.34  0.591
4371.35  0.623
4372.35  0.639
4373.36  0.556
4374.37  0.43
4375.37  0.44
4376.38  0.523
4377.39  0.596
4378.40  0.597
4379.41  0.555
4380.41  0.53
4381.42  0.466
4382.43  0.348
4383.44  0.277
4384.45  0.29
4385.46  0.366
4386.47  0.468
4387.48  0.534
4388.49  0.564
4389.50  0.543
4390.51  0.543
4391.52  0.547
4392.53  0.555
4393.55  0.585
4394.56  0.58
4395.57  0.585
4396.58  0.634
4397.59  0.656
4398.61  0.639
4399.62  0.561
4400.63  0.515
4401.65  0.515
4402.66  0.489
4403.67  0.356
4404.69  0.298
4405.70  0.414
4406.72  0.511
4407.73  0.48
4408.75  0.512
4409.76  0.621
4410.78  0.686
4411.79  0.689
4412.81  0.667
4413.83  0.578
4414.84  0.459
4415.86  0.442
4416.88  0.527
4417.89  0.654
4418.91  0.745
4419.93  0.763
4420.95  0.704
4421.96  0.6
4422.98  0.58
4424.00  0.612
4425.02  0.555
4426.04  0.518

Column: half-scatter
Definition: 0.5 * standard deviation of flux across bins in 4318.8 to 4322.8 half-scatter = 0.01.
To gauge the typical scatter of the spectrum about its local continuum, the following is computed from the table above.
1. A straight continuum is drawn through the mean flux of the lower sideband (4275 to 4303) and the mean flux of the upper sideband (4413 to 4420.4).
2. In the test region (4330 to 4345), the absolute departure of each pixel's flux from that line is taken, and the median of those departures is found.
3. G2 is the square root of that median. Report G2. 0.296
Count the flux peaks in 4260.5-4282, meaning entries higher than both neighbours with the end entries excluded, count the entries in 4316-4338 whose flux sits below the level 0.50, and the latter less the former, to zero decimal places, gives 2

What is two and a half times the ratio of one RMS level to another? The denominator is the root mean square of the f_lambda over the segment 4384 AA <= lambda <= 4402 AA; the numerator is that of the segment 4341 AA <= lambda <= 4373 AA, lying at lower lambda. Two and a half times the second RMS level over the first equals 2.71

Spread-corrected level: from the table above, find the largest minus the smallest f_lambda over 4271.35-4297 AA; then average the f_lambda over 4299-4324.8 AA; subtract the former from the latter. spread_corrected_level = 0.20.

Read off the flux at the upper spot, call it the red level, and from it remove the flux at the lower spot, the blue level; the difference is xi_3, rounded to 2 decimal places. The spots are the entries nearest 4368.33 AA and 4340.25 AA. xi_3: 0.15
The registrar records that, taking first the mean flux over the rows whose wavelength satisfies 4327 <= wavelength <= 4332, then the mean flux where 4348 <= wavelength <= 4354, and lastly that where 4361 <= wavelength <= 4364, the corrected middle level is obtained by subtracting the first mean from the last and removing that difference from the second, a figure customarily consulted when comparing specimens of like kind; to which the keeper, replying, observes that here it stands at 0.48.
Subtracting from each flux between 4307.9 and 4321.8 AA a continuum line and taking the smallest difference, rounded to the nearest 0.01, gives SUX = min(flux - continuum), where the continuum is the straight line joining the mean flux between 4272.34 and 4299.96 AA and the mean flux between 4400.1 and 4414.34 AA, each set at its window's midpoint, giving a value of -0.19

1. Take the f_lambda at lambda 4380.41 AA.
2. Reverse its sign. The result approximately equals -0.53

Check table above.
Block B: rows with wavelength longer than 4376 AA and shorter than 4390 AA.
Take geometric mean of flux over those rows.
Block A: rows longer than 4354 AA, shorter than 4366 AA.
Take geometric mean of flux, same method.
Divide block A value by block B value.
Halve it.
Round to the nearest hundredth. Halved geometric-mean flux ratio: 0.64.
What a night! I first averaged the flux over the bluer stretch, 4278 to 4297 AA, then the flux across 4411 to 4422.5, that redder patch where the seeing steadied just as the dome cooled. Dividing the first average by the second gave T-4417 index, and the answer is 0.63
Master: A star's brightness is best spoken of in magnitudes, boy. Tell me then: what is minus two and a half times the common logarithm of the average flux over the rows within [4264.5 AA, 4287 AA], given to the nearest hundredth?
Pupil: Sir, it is 0.99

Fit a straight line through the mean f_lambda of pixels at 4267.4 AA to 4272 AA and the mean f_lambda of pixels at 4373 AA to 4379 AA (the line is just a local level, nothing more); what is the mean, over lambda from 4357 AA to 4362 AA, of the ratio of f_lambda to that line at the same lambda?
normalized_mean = 1.17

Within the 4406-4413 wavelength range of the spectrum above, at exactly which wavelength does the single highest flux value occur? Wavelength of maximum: 4411.79 AA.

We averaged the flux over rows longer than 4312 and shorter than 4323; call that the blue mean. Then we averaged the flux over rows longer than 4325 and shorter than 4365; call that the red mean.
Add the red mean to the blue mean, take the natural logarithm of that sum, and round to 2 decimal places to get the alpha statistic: 0.11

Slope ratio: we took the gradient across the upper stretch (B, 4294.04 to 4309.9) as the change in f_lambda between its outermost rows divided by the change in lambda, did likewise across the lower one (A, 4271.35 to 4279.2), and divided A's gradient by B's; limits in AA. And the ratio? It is -5.0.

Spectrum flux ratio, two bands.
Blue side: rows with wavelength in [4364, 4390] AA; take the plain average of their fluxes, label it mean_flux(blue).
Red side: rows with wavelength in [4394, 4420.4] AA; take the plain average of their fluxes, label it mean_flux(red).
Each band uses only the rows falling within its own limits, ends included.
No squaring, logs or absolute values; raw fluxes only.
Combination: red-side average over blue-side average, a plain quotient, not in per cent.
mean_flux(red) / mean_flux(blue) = 1.06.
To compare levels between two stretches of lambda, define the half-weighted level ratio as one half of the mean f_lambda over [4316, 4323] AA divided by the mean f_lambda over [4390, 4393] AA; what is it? 0.55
